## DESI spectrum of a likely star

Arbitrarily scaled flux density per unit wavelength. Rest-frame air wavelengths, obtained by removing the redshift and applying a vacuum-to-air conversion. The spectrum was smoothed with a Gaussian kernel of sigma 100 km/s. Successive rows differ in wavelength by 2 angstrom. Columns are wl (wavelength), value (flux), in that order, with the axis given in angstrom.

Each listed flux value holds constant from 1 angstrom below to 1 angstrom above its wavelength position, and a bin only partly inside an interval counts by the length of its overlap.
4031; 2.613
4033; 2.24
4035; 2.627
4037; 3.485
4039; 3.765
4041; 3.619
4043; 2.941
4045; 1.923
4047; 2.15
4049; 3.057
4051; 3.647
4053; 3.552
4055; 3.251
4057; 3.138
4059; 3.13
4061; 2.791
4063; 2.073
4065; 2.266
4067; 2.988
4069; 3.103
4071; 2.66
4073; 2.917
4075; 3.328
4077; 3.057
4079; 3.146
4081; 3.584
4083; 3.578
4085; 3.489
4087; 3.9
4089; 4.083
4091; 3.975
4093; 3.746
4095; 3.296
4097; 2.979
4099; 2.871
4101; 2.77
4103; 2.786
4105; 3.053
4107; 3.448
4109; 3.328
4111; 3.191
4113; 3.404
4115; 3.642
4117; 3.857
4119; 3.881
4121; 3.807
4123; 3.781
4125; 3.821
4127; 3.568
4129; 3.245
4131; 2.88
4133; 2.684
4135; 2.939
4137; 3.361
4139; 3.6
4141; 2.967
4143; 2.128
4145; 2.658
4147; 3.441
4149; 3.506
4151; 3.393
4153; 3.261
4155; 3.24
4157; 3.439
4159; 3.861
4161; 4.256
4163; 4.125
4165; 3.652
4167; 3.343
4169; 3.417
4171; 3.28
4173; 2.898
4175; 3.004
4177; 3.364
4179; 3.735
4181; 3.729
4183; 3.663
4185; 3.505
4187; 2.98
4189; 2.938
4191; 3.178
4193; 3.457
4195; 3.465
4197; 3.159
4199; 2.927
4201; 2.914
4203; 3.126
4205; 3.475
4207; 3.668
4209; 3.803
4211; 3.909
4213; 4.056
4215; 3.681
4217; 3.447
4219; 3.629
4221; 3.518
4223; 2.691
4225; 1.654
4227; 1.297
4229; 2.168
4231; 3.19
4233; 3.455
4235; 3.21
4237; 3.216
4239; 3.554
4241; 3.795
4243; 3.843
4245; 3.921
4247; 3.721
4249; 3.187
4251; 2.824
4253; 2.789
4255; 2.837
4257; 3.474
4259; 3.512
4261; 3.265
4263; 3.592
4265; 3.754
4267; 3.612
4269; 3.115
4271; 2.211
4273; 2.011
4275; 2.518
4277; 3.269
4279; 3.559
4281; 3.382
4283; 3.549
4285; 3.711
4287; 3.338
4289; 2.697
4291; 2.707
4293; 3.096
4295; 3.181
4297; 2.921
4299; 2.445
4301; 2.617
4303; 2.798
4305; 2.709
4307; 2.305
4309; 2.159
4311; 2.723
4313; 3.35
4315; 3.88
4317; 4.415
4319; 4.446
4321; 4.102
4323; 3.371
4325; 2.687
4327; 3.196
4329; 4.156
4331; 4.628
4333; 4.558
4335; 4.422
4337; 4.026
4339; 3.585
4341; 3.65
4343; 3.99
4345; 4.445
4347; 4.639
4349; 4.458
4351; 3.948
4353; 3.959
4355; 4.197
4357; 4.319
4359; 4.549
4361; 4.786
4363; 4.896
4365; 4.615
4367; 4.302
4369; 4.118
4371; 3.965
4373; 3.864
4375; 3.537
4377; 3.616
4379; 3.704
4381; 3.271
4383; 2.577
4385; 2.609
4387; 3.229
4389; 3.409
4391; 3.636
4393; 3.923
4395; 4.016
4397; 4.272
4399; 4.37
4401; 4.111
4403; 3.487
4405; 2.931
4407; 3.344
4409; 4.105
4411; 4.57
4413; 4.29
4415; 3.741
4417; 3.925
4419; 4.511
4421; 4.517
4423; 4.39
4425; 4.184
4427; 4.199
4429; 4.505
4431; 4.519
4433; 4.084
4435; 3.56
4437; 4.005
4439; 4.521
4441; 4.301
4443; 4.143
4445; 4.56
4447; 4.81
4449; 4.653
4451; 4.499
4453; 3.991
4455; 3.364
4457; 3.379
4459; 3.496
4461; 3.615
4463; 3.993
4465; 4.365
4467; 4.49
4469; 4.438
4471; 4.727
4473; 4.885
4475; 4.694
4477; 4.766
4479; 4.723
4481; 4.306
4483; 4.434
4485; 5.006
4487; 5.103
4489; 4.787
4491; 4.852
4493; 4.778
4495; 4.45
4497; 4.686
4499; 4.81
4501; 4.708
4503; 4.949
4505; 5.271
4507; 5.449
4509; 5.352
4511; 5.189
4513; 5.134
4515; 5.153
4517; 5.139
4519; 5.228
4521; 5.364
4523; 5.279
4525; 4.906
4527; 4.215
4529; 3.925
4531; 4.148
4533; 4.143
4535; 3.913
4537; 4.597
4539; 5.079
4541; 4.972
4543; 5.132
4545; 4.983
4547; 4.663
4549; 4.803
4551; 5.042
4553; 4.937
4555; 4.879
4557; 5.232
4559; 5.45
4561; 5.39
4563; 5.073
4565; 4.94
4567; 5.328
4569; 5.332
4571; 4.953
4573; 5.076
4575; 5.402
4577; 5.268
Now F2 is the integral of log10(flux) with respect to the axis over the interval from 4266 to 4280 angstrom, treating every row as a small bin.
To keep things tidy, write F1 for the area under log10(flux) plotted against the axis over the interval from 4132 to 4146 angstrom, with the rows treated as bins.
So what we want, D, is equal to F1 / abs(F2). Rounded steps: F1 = 6.4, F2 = 6.3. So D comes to 1.01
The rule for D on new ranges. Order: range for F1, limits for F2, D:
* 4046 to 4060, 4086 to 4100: 0.90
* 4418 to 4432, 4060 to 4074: 1.51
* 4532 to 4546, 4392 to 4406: 1.14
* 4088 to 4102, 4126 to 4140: 1.05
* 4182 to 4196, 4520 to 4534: 0.79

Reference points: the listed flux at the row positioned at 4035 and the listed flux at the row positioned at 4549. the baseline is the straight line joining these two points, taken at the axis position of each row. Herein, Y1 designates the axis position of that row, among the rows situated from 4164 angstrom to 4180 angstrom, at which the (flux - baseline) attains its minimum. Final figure 4173 angstrom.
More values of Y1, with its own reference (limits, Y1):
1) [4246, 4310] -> 4309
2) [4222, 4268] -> 4227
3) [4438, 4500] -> 4455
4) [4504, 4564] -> 4535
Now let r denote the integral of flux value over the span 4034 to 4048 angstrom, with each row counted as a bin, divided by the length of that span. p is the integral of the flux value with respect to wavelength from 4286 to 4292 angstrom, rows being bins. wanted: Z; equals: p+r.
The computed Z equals 20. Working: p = 17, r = 2.9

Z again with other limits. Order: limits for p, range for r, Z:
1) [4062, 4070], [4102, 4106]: 24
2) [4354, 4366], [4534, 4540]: 59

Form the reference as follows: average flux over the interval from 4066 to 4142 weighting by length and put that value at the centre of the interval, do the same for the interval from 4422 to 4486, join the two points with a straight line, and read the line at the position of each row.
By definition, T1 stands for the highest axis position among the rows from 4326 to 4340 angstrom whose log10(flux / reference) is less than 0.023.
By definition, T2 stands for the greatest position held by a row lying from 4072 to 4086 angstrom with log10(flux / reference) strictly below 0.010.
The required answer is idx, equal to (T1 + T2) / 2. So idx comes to 4209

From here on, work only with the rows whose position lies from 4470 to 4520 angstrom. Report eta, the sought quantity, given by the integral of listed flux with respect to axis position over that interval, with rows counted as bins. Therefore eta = 245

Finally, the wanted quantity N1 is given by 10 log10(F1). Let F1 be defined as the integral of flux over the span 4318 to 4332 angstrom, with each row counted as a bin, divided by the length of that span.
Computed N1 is 5.8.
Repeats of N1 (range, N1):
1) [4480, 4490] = 6.7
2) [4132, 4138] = 4.8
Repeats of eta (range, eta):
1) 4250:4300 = 155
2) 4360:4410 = 189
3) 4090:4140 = 168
